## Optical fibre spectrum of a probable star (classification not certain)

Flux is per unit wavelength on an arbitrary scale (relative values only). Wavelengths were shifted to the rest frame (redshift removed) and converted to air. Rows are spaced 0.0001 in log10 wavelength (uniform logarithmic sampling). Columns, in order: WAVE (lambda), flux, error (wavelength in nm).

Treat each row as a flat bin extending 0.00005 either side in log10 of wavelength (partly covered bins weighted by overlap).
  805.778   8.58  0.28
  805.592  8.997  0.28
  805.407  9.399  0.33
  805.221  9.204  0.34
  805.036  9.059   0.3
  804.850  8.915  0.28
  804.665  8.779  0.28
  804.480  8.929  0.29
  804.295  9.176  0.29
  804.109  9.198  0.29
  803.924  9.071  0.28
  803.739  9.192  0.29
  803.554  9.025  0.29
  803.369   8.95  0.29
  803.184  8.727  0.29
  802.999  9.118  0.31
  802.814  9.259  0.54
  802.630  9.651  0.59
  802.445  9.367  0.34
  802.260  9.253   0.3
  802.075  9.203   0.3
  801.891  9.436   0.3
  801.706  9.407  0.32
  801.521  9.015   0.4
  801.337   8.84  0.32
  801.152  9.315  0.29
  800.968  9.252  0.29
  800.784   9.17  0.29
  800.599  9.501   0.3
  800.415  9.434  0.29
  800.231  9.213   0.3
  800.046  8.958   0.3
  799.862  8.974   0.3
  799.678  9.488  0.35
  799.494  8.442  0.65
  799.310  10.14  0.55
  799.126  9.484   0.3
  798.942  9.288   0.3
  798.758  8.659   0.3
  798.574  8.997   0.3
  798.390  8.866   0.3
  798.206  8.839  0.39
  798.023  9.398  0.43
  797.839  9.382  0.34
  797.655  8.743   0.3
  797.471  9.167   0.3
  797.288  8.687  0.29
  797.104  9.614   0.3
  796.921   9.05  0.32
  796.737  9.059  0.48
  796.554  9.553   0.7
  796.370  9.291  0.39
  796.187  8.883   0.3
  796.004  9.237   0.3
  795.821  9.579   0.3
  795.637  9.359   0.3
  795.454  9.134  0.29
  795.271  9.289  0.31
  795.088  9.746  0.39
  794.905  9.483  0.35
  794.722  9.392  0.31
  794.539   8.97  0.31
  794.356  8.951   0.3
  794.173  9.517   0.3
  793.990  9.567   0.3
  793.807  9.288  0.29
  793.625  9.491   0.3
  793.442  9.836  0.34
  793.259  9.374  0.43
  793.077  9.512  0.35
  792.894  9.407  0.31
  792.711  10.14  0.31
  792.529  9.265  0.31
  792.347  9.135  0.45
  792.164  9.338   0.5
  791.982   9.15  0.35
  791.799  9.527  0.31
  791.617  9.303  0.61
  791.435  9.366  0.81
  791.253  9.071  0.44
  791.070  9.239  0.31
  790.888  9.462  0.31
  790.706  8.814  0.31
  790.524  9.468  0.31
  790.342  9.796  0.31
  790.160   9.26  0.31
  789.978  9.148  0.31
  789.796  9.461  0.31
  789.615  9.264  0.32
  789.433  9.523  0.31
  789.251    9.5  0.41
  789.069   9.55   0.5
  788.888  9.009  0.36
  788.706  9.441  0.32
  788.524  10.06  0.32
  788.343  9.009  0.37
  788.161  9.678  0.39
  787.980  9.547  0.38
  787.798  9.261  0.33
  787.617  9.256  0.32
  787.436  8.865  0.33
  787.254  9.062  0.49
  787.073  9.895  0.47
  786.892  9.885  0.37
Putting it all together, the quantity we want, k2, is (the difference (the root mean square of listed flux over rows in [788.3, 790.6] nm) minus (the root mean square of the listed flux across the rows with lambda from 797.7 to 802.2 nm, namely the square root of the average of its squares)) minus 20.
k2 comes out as -19.8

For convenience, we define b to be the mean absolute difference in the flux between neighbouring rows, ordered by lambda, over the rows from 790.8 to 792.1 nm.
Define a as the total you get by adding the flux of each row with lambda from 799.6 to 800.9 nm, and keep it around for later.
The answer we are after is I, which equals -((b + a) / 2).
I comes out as -32.5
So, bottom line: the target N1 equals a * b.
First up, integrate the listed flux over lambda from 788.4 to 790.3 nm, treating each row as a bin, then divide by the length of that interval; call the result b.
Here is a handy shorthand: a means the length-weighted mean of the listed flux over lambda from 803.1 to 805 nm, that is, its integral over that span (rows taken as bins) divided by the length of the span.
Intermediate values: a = 9.0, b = 9.43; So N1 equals 84.8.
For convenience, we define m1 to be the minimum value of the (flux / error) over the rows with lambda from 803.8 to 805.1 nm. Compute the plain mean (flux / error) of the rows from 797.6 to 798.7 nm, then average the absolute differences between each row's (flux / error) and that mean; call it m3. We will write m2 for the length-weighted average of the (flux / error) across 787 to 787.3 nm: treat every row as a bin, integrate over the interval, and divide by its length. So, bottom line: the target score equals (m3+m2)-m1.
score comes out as -7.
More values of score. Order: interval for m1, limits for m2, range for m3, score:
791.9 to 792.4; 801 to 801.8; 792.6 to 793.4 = 13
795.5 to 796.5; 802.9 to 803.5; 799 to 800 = 13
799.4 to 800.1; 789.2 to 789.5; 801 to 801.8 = 17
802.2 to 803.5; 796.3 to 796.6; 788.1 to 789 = 6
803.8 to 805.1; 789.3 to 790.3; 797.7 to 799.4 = 3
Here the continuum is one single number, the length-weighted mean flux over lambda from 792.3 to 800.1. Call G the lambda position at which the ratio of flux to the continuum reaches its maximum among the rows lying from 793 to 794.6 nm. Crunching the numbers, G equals 793.442 nm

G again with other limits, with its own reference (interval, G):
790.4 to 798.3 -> 792.711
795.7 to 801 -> 799.310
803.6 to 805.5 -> 805.407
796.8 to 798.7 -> 797.104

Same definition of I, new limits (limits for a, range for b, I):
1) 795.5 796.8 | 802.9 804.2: -32.6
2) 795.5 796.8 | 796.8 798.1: -32.7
